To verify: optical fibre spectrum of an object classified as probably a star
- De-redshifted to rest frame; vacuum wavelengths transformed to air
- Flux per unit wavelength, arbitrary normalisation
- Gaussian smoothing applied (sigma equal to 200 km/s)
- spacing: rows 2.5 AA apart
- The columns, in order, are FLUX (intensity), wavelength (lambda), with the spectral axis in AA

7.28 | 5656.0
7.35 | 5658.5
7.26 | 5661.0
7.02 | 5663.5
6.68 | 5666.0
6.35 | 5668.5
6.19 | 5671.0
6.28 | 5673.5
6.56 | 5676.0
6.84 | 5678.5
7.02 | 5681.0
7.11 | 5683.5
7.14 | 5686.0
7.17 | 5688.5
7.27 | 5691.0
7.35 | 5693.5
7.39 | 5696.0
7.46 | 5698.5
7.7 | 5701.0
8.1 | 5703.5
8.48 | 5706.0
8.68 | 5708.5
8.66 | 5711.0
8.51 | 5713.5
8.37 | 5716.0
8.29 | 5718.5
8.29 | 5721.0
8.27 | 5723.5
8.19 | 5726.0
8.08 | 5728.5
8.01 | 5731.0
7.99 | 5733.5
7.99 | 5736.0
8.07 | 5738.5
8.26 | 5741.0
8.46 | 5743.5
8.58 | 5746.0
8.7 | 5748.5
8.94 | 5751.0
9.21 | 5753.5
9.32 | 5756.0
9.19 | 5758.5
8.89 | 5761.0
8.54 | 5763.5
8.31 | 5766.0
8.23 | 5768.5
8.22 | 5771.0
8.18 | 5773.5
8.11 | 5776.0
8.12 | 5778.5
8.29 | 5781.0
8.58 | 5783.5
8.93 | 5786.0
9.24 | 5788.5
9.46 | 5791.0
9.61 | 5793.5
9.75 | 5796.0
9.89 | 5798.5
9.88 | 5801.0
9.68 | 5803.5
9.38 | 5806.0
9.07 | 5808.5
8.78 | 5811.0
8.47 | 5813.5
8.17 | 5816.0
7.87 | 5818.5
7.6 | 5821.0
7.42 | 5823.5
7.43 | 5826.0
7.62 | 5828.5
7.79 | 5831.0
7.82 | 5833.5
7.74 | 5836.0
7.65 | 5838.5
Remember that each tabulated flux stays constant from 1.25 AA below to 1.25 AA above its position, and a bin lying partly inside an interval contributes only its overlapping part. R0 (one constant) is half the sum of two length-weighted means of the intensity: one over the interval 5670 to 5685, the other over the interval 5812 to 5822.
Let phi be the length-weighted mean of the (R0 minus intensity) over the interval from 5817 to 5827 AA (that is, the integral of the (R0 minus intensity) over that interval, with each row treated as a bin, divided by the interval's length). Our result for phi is -0.2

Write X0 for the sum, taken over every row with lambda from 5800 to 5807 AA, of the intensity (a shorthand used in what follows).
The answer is 29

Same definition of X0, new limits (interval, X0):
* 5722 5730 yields 25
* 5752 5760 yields 28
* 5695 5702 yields 23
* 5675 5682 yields 20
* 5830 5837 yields 23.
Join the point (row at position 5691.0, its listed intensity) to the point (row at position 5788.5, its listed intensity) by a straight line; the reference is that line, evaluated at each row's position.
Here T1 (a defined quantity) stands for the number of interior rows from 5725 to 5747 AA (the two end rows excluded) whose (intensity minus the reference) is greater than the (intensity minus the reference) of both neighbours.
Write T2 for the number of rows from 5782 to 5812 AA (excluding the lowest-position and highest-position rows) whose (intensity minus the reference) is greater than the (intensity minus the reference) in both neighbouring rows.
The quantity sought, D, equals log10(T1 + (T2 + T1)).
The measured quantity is 0.0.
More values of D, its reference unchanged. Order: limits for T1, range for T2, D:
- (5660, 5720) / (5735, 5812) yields 0.9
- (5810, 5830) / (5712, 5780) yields 0.0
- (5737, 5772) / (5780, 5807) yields 0.5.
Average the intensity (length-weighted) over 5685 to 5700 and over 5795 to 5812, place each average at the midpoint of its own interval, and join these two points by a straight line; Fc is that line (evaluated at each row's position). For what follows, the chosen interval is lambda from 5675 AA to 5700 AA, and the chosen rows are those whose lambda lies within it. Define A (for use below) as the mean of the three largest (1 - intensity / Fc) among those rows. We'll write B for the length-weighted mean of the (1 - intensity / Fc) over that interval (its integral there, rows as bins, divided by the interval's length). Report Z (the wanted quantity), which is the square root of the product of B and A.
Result 0.017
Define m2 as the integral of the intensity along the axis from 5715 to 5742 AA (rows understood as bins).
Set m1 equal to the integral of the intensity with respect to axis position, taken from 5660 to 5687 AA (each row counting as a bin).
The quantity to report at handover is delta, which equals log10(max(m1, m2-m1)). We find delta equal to 2.26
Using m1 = 183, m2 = 220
